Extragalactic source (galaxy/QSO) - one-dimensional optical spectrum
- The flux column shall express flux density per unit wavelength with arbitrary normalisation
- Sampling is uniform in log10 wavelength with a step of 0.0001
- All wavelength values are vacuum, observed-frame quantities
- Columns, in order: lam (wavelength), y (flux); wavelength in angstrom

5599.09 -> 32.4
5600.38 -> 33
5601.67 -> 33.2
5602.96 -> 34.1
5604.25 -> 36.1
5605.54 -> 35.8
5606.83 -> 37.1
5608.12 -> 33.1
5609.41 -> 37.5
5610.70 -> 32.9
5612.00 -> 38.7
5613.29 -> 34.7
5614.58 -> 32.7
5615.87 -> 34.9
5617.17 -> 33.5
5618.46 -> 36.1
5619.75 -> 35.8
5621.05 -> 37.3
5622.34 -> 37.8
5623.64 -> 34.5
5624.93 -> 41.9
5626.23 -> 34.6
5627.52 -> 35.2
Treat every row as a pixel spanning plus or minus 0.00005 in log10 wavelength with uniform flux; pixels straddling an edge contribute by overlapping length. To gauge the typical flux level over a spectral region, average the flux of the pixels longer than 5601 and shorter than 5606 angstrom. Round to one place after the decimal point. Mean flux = 34.8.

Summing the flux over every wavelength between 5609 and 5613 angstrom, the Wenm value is 109.1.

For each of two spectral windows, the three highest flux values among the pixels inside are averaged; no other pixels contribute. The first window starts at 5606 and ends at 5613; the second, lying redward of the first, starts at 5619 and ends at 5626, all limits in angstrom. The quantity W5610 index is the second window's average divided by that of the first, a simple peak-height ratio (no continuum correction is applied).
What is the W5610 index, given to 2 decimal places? 1.03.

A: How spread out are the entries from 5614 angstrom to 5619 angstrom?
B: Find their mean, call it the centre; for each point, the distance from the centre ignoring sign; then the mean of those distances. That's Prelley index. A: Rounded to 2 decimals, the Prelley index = 1.20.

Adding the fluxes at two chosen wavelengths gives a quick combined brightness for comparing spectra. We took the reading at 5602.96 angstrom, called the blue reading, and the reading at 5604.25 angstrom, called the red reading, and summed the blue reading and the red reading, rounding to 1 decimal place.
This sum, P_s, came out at 70.2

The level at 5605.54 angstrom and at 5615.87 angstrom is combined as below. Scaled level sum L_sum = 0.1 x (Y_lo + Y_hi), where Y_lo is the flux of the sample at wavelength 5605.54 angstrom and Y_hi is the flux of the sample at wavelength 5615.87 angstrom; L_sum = 7.07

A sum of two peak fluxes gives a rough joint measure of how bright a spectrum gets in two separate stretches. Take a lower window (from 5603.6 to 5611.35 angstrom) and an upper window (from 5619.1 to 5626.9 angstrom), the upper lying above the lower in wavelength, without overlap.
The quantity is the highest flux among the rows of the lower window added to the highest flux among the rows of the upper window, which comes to 79.4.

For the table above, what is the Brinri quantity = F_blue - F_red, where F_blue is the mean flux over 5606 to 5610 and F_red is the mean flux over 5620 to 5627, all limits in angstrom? -1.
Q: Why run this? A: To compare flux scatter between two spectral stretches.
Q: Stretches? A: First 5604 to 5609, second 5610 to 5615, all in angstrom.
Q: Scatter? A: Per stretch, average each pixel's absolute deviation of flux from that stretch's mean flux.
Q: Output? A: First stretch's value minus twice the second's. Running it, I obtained -2.7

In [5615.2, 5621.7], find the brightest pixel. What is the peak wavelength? 5621.05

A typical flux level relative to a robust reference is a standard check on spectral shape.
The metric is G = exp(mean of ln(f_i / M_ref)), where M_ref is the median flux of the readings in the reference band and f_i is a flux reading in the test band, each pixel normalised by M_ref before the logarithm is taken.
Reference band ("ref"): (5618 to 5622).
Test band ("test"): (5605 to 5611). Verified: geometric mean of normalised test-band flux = 0.98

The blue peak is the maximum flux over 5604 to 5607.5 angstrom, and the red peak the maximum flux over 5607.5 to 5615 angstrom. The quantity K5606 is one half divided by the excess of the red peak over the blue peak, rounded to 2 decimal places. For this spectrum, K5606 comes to 0.31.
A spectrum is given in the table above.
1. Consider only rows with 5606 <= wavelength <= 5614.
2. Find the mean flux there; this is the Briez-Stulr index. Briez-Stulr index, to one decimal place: 35.7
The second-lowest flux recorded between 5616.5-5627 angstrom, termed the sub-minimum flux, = 34.5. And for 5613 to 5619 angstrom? 33.5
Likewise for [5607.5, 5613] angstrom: 33.1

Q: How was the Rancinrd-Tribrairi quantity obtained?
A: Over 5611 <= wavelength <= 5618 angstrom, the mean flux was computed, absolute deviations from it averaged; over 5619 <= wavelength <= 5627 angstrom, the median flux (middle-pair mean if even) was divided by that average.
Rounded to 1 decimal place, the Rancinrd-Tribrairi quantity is 24.0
